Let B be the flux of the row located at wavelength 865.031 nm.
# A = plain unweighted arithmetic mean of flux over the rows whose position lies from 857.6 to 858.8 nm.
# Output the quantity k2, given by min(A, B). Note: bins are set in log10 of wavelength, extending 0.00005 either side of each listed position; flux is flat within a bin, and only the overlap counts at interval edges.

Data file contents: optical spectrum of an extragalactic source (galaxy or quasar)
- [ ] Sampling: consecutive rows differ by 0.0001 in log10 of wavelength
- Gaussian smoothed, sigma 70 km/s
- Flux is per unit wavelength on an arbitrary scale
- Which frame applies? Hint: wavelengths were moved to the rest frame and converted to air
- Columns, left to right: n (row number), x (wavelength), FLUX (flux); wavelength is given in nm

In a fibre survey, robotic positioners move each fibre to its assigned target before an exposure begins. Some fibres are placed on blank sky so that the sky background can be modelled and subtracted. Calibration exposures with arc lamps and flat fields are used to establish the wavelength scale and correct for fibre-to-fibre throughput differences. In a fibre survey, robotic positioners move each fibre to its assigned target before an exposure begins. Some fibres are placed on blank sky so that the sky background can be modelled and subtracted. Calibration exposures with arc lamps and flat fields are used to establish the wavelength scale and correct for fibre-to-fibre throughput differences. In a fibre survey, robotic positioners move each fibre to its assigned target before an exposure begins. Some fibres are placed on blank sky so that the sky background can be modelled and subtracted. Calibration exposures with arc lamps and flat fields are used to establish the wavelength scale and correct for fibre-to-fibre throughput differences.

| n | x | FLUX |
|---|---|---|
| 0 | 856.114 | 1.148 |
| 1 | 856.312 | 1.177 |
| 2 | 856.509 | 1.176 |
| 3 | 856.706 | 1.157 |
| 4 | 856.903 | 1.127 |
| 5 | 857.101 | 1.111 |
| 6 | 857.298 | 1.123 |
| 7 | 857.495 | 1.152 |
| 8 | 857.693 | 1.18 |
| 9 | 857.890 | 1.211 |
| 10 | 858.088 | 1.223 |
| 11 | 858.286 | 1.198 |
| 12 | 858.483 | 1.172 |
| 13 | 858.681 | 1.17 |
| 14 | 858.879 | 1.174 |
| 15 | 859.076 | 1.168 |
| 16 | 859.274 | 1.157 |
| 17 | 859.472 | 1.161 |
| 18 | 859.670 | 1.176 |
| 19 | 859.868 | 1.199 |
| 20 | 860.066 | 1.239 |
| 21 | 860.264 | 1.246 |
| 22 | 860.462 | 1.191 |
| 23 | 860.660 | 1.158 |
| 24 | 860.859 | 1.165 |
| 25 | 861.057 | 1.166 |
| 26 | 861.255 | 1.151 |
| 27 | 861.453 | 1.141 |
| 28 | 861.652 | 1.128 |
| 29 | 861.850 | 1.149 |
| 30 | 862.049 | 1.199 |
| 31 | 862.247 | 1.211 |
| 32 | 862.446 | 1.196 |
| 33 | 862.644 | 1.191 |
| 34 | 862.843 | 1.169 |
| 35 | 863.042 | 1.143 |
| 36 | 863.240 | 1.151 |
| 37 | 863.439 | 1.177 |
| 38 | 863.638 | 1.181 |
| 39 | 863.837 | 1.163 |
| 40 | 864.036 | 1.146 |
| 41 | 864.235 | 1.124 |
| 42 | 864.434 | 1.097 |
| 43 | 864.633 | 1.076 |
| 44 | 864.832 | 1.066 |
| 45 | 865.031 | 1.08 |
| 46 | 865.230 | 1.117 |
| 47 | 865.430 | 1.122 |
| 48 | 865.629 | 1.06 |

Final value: 1.08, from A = 1.19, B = 1.08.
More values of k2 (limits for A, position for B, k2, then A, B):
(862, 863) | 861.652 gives 1.13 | 1.19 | 1.128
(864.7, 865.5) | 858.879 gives 1.10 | 1.10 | 1.174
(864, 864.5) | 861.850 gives 1.12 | 1.12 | 1.149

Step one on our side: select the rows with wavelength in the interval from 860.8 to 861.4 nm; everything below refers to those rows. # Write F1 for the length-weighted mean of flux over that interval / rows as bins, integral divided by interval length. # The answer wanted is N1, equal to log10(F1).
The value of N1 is 0.065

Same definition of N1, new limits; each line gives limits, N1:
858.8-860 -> 0.070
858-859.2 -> 0.073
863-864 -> 0.066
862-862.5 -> 0.080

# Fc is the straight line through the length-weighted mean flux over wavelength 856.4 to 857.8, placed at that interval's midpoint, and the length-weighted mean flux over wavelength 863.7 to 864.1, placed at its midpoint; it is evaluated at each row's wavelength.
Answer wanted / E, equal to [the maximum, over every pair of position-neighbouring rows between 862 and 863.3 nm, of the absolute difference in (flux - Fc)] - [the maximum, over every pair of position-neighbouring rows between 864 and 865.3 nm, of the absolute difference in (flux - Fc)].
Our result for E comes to -0.010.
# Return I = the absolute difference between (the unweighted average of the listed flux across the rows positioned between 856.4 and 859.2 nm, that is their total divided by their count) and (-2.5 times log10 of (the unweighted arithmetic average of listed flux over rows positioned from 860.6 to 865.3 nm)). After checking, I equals 1.32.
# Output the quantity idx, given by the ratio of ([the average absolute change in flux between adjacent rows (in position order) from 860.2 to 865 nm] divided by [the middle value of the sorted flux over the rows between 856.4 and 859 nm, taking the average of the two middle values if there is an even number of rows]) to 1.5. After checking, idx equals 0.0108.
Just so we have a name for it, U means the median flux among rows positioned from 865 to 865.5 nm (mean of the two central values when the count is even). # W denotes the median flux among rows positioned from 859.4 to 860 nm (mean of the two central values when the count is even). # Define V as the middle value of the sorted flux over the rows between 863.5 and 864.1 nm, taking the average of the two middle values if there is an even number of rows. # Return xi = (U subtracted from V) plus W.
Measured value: 1.22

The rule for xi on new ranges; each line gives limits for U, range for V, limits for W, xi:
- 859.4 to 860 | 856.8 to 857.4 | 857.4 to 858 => 1.13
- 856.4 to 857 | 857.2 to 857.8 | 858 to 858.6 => 1.19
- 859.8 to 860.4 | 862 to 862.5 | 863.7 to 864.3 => 1.11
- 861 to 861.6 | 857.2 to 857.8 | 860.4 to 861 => 1.17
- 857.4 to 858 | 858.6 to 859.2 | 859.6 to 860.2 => 1.19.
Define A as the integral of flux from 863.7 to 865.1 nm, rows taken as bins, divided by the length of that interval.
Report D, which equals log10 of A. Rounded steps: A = 1.11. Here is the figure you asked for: 0.045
